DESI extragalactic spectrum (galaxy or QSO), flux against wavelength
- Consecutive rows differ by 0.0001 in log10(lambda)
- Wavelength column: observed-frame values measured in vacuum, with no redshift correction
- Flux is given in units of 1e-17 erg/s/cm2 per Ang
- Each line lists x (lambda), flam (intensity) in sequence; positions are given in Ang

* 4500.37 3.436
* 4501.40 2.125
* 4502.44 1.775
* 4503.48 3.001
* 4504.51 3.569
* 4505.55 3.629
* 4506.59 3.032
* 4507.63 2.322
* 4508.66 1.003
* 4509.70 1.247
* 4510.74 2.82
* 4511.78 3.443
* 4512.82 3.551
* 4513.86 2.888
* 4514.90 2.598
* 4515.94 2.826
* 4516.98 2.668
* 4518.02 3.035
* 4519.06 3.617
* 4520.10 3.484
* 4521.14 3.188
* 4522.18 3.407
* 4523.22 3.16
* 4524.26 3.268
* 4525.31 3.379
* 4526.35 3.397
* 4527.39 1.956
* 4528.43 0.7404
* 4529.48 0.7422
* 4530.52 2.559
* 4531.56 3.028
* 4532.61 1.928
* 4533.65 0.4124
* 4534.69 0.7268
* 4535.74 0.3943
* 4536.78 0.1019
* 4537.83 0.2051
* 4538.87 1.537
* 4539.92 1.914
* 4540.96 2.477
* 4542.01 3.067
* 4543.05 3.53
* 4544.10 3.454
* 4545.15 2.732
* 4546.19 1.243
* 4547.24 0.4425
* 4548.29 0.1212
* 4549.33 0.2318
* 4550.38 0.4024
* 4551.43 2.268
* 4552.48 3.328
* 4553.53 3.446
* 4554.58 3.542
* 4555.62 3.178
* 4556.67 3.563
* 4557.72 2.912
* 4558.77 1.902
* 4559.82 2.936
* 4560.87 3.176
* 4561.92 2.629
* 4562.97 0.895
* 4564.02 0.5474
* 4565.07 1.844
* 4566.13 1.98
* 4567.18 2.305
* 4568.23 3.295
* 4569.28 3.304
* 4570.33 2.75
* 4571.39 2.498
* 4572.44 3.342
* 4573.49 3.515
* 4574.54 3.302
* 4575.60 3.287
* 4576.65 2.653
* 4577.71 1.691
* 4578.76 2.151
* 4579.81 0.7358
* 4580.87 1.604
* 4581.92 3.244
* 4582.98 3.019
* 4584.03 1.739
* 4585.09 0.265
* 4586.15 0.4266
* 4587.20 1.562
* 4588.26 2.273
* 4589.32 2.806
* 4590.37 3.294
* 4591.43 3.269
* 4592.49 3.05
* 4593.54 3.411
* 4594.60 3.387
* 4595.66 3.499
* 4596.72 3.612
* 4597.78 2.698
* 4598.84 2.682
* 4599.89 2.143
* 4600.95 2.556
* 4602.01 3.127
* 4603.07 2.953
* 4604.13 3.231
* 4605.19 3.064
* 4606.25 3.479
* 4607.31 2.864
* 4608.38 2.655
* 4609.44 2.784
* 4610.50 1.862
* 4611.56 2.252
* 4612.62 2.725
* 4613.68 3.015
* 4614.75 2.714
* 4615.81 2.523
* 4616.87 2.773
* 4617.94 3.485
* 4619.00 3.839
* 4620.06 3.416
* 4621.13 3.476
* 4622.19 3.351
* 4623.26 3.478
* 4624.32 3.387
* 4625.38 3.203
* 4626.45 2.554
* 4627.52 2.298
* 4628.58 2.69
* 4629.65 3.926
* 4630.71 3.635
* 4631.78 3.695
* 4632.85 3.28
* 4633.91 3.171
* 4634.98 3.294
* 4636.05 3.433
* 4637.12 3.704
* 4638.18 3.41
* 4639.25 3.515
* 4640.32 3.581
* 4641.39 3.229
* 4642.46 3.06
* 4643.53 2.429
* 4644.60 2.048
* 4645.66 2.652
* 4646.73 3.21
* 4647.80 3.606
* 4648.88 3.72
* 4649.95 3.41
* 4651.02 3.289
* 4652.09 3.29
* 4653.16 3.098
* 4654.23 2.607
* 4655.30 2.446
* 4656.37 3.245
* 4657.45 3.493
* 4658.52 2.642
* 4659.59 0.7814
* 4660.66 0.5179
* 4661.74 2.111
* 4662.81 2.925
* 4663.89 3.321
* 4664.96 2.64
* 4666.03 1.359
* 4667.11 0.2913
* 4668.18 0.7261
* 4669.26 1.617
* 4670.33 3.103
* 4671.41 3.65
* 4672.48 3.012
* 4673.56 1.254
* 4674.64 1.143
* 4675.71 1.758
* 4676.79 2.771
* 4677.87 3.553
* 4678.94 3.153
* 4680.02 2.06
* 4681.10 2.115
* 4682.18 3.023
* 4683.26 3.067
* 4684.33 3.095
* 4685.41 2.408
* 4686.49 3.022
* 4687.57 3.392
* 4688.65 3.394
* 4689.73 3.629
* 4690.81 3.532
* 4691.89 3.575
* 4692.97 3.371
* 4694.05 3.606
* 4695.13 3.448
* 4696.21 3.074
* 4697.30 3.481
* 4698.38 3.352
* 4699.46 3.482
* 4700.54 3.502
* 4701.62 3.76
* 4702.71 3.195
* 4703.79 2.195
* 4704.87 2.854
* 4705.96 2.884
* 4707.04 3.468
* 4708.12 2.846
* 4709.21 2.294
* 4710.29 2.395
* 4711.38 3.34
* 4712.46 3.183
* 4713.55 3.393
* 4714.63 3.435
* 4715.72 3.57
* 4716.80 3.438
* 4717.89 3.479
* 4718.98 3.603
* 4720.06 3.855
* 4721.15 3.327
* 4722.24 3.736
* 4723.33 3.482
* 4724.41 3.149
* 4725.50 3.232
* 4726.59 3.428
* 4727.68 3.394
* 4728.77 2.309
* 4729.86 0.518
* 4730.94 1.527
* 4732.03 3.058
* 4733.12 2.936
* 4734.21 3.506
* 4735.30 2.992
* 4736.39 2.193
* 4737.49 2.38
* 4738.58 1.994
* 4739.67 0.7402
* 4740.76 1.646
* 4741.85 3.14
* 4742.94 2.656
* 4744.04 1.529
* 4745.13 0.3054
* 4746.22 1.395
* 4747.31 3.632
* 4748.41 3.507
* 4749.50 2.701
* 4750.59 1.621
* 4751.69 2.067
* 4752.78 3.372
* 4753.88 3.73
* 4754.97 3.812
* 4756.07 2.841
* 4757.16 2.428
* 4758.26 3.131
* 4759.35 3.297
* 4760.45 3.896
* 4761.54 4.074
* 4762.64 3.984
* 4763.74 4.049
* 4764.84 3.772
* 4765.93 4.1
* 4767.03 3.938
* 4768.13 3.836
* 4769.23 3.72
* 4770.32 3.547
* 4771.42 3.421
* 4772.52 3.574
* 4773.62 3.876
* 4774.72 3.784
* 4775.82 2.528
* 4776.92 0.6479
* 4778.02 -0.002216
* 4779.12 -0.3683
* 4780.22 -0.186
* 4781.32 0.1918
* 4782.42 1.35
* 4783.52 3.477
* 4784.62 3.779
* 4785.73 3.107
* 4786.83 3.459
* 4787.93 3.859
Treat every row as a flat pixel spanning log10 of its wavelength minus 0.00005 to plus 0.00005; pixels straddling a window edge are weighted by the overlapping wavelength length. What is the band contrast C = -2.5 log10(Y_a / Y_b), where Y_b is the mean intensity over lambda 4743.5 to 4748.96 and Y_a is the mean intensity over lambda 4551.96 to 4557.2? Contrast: -0.5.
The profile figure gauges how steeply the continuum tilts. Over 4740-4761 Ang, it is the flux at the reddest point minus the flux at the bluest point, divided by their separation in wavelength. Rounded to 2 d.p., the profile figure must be 0.11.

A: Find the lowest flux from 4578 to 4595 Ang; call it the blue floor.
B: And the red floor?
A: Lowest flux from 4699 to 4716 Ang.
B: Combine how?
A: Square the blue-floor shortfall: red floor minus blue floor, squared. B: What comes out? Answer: 3.7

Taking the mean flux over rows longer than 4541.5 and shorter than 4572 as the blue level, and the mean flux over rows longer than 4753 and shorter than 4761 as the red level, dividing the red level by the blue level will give 1.42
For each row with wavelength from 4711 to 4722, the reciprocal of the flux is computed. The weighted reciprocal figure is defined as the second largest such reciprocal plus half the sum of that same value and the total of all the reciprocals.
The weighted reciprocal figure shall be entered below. 1.9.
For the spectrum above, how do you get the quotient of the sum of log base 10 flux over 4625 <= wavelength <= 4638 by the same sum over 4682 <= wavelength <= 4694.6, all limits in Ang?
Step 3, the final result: 0.99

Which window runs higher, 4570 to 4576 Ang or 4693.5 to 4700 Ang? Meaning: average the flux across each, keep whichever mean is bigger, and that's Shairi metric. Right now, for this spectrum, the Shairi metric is 3.4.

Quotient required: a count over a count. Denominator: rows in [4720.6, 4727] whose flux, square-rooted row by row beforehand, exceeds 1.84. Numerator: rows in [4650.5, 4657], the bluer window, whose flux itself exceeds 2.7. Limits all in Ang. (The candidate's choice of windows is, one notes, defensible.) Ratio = 1.33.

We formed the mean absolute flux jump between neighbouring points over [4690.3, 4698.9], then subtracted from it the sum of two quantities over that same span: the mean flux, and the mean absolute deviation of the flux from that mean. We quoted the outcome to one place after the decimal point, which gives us -3.3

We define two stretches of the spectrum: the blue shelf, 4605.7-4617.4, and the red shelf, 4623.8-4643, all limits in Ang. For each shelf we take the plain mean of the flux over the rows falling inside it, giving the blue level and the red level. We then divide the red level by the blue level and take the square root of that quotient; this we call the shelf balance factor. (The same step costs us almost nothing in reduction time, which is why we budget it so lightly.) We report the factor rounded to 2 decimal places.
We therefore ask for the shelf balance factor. 1.10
